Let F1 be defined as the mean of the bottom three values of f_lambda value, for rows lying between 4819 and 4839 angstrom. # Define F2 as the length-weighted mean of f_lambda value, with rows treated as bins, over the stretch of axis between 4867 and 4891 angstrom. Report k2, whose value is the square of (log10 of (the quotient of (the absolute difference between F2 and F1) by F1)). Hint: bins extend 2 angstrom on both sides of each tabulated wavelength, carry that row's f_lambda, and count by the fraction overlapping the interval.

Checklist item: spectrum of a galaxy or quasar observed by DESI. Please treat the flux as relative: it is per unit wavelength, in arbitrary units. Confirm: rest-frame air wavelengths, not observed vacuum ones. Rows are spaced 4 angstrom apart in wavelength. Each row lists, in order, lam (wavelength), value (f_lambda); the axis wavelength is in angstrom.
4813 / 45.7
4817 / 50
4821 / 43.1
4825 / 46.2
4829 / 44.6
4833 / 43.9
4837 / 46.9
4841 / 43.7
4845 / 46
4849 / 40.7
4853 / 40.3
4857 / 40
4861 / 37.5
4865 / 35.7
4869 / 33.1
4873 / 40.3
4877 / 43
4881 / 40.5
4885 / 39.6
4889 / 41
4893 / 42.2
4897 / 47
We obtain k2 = 1.0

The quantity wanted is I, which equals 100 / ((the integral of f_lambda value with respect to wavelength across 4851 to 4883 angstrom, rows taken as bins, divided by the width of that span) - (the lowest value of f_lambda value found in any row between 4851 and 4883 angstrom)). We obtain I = 18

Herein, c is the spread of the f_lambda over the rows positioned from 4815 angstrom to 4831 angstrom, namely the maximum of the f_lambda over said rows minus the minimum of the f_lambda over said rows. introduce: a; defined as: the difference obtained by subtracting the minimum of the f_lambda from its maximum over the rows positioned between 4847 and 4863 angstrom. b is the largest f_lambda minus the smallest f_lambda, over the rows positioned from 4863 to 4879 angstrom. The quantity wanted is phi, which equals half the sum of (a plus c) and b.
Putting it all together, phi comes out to 10.0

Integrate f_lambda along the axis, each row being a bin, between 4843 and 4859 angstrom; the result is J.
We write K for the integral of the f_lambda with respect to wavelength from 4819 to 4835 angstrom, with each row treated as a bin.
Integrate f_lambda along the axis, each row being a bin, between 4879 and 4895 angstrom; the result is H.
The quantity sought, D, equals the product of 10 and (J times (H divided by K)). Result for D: 6135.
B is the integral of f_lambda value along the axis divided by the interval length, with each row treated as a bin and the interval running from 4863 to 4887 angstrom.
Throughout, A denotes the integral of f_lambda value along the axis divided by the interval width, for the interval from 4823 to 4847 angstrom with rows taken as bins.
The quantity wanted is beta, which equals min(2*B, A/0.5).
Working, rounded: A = 45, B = 38.7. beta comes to 77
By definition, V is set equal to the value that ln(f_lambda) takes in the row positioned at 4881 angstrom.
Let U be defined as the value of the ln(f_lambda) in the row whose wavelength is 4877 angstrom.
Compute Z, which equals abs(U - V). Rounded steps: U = 3.76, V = 3.70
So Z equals 0.06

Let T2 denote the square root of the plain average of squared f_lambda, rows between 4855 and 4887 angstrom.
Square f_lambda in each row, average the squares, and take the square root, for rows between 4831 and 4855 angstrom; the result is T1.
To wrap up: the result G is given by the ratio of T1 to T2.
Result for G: 1.12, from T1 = 44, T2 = 38.8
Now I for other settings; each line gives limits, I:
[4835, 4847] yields 55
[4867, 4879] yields 18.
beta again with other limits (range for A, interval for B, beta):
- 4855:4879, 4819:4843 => 77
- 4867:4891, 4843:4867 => 79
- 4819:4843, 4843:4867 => 80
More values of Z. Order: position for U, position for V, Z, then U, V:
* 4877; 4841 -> 0.02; 3.76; 3.78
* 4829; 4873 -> 0.10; 3.80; 3.70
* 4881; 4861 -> 0.08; 3.70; 3.62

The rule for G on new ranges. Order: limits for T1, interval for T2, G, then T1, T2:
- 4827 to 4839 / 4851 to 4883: 1.16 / 45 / 38.9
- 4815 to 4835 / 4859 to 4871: 1.29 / 46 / 35.5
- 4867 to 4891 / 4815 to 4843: 0.87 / 40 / 45.5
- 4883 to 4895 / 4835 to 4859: 0.95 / 41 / 43.0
